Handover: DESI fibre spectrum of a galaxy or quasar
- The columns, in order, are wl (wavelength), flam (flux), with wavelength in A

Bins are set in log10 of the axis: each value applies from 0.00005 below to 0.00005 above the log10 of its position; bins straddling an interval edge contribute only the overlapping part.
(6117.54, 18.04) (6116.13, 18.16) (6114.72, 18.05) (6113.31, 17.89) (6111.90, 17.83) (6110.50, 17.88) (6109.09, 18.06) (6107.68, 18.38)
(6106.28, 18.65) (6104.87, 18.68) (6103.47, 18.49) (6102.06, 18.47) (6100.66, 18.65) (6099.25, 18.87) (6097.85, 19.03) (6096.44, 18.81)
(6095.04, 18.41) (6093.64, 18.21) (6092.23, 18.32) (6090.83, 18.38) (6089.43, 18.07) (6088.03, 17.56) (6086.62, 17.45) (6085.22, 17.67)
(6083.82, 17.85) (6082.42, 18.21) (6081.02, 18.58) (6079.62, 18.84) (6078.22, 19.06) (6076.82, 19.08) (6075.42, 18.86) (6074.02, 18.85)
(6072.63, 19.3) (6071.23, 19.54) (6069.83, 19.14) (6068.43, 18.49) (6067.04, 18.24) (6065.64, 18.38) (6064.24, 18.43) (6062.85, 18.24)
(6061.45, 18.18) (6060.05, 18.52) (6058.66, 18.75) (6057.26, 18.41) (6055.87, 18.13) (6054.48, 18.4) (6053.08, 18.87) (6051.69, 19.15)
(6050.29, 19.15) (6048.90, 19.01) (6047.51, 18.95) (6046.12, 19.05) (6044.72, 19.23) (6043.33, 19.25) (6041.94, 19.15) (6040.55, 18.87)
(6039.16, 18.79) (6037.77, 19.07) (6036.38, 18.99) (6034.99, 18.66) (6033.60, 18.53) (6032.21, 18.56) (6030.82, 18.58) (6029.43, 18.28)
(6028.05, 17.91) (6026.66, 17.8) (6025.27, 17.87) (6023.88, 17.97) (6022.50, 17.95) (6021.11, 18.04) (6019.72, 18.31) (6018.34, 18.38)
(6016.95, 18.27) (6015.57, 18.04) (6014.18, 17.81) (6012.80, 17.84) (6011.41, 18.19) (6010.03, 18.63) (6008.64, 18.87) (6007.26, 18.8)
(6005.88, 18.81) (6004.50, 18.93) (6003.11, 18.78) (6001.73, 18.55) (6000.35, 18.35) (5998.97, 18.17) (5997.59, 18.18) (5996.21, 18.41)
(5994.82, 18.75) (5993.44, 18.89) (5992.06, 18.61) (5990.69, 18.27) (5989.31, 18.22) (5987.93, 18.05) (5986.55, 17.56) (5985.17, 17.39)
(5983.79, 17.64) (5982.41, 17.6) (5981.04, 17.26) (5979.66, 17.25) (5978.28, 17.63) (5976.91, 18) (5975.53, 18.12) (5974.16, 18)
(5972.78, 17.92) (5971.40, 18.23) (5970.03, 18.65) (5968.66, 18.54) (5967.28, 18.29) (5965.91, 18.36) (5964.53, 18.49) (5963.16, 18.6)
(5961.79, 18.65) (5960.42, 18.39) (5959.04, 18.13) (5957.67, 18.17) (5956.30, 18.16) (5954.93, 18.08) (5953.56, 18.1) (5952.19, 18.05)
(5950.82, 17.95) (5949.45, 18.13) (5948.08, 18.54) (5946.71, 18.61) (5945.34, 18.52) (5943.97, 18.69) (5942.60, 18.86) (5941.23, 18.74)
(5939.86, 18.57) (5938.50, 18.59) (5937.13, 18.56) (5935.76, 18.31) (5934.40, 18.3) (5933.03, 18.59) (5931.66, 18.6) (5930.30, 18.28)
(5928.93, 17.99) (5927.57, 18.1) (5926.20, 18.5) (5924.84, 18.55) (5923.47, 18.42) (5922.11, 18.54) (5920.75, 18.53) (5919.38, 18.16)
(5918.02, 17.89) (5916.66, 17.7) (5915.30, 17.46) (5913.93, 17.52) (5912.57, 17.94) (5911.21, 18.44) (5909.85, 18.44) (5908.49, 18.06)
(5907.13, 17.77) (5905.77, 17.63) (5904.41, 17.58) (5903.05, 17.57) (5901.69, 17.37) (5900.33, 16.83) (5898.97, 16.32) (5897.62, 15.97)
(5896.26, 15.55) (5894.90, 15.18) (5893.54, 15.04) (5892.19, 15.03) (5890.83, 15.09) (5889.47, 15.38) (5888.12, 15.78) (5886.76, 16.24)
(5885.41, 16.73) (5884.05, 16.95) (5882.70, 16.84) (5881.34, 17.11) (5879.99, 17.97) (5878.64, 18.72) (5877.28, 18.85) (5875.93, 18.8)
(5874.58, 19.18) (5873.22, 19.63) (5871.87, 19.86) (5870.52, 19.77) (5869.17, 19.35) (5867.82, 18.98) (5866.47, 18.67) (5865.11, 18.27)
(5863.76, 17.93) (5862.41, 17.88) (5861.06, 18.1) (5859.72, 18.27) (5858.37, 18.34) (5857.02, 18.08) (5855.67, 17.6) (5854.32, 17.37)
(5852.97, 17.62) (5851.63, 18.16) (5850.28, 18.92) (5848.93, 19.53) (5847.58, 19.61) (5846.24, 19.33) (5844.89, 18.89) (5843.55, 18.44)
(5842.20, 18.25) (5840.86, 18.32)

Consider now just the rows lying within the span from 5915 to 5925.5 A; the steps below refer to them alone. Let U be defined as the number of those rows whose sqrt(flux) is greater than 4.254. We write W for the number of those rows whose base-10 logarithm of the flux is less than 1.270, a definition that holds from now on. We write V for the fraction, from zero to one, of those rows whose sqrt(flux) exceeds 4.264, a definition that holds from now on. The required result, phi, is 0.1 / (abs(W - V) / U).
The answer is 0.07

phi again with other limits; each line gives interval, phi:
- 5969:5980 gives 0.04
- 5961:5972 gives 0.16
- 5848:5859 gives 0.07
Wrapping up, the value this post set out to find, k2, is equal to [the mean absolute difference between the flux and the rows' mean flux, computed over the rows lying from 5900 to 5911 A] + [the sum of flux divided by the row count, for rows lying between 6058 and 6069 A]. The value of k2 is 18.7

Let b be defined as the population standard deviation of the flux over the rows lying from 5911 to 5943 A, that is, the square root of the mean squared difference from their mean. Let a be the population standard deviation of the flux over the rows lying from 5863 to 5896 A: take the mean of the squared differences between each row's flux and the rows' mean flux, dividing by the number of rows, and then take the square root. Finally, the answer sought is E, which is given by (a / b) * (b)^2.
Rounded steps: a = 1.64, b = 0.37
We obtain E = 0.61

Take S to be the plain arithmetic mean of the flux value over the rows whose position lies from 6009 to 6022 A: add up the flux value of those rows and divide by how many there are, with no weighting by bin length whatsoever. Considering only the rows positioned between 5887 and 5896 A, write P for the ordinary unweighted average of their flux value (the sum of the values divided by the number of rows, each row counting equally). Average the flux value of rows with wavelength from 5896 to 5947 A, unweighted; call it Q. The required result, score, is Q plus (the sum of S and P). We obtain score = 51.4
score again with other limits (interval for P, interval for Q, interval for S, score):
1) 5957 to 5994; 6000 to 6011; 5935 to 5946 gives 55.4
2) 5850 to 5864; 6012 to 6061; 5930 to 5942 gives 55.1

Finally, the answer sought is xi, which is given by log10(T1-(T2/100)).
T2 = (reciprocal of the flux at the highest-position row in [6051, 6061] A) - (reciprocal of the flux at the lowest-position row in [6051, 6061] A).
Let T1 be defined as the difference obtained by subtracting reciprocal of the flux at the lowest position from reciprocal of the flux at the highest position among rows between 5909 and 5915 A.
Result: -2.55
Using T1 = 0.0028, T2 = 0.0018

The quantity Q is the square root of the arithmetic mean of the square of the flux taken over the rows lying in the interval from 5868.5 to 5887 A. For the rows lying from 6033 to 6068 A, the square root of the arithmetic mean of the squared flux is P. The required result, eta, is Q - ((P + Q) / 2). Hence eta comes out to -0.2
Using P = 18.7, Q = 18.3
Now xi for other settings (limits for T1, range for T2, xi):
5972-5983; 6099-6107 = -3.00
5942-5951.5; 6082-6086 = -2.57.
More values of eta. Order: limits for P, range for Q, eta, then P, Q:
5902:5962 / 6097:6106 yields 0.2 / 18.2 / 18.7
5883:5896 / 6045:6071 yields 1.5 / 15.7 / 18.6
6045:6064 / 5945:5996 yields -0.3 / 18.7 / 18.2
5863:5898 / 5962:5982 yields 0.3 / 17.5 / 18.1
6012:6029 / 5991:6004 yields 0.3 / 18.0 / 18.5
